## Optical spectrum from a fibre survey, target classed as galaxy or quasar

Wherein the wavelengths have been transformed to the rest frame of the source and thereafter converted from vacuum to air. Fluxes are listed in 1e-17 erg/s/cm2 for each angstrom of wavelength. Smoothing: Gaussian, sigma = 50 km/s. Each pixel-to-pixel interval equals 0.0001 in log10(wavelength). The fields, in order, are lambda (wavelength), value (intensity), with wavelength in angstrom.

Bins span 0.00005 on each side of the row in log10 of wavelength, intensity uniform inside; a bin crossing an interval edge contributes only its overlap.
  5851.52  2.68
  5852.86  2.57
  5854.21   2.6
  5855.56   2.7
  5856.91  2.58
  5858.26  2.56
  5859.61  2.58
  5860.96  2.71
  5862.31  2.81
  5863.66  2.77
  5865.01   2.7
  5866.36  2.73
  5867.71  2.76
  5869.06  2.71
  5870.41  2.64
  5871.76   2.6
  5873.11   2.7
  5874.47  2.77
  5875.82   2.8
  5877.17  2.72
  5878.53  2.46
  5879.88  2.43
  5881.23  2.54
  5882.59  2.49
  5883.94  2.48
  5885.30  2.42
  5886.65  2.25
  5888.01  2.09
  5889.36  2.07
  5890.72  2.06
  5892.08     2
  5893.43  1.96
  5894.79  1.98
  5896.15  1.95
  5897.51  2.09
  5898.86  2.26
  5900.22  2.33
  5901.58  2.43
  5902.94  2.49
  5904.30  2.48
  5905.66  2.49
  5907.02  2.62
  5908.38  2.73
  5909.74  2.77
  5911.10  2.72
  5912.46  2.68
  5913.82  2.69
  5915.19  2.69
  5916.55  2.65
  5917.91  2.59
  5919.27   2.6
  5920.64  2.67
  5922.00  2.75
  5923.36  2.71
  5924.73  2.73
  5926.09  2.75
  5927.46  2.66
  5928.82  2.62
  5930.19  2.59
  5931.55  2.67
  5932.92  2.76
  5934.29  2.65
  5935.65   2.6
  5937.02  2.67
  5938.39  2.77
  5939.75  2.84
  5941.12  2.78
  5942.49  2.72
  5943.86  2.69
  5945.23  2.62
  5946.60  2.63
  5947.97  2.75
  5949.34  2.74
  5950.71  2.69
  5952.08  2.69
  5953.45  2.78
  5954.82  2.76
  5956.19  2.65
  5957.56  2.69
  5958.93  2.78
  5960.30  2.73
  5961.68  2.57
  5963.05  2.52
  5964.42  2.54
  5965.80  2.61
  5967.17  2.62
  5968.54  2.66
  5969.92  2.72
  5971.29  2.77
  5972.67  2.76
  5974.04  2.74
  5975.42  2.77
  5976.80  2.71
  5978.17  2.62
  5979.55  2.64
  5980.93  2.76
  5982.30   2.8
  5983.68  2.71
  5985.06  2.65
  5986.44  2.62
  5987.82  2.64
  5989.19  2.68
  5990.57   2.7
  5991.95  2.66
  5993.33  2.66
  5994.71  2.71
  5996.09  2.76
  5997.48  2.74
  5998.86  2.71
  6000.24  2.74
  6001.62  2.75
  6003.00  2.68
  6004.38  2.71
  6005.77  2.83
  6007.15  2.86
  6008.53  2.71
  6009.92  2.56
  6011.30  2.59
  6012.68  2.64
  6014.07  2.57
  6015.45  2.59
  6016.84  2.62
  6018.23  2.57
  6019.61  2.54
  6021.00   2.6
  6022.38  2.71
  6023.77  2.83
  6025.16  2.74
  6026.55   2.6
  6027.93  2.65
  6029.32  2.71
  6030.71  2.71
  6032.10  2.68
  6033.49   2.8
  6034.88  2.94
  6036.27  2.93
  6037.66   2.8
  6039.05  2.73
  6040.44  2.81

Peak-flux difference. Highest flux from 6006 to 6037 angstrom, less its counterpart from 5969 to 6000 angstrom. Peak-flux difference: 0.14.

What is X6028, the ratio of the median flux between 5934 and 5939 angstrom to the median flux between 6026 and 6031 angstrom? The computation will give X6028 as 0.99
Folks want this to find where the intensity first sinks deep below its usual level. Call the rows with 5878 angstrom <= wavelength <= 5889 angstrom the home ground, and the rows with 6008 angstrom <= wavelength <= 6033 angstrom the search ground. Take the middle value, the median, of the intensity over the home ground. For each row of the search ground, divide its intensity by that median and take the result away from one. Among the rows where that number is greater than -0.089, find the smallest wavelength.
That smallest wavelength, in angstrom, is 6009.92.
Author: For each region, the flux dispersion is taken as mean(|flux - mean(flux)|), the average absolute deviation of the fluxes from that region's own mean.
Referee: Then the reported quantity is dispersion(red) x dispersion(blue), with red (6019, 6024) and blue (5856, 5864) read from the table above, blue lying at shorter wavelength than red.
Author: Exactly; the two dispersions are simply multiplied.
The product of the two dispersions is 0.0095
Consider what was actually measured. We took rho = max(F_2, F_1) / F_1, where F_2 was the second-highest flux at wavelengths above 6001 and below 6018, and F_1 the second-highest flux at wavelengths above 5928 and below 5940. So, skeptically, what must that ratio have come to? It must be 1.02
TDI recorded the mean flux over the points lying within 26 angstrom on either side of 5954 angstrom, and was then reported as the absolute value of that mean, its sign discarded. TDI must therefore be 2.69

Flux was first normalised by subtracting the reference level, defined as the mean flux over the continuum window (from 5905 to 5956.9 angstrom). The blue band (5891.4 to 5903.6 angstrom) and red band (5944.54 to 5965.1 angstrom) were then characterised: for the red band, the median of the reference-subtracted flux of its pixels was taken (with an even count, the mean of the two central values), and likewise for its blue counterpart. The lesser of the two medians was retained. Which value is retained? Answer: -0.6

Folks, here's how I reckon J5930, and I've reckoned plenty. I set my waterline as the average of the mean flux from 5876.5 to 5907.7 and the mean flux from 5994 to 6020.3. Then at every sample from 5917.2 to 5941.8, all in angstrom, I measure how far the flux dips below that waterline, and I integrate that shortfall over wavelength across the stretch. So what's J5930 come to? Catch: -4.8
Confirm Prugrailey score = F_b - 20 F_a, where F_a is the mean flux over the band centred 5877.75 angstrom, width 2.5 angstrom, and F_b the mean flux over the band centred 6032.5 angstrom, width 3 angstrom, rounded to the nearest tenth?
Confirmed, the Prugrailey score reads -49.1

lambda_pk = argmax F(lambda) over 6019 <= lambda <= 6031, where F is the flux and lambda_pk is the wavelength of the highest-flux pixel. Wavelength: 6023.77 angstrom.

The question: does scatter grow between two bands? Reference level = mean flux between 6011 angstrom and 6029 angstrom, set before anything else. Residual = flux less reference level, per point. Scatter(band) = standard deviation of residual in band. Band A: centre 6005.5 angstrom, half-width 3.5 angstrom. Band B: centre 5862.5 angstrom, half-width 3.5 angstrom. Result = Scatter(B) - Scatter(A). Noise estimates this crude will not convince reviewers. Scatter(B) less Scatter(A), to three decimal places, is 0.006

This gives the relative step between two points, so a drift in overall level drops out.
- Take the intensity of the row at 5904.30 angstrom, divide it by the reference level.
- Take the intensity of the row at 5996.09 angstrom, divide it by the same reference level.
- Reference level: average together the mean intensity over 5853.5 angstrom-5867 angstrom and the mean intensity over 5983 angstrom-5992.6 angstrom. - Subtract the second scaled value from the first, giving -0.10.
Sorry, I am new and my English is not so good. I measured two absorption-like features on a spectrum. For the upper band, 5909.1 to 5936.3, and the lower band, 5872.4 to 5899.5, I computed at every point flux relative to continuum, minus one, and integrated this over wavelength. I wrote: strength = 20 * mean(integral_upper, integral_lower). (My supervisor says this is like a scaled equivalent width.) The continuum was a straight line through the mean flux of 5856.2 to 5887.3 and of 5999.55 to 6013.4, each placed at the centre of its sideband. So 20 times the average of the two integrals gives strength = -28.4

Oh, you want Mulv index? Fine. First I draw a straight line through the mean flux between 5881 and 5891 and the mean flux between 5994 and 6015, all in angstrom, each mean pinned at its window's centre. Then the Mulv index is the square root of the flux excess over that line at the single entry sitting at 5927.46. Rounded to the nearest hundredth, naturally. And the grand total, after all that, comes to 0.47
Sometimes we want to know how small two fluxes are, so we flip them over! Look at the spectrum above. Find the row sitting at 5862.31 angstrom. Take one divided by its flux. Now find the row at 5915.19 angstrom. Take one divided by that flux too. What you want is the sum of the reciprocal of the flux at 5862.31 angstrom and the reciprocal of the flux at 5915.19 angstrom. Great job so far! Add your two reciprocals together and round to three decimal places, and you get 0.728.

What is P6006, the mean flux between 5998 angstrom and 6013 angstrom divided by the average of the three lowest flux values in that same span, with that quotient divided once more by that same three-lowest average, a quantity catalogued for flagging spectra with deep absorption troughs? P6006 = 0.402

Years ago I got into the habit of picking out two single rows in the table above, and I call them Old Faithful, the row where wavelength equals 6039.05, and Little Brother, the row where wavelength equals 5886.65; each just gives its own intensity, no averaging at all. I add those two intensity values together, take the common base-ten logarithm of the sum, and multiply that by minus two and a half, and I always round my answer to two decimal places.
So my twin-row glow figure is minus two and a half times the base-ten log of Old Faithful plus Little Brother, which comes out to -1.74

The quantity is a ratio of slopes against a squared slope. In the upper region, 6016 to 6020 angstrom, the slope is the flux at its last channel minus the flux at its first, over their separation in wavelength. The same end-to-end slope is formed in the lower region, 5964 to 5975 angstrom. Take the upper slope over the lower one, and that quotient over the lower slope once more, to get -67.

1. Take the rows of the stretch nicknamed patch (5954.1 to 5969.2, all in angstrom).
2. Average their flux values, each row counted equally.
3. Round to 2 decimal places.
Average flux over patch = 2.65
